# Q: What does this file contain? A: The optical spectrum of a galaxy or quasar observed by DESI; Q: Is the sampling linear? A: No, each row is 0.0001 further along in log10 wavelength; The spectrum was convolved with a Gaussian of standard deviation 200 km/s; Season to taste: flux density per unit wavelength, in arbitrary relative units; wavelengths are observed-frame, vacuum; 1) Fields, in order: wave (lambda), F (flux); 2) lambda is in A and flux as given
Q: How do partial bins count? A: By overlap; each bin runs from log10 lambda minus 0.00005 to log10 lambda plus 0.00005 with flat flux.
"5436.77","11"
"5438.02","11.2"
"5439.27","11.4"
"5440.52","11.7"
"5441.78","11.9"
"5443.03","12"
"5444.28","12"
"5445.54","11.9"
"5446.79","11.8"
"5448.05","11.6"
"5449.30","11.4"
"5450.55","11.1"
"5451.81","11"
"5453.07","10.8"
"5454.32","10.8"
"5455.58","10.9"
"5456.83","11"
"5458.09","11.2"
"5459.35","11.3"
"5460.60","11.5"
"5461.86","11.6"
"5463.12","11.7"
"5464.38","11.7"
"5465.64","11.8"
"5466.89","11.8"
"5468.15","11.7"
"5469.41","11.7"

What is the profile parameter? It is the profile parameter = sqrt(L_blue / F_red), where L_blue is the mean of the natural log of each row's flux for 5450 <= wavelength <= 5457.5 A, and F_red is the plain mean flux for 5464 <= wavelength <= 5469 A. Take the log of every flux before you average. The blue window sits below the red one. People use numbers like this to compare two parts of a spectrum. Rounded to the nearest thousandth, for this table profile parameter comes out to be 0.451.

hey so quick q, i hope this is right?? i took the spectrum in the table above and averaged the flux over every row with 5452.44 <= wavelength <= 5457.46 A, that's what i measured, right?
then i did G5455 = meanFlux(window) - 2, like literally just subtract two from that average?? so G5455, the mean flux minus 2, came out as 8.88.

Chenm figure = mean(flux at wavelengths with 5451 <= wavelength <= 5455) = 10.9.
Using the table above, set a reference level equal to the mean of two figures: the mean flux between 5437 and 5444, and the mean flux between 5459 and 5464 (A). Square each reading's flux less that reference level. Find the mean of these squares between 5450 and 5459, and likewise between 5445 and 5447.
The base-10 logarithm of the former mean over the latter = 0.72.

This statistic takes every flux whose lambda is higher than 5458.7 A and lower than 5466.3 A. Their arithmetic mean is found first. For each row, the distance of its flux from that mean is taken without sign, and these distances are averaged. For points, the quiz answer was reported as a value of 0.13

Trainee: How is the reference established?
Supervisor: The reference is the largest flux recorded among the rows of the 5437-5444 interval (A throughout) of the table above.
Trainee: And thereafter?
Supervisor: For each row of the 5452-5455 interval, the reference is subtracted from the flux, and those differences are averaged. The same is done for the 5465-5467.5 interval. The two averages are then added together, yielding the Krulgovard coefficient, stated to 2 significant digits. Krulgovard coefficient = -1.4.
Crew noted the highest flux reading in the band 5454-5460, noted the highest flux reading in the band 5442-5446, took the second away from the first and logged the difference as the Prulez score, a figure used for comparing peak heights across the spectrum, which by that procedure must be -0.70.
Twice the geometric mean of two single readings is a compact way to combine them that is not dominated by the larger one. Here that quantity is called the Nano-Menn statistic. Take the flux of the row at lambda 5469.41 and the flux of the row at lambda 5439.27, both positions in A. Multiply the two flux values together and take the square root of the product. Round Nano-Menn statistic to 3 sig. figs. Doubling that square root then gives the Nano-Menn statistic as 23.1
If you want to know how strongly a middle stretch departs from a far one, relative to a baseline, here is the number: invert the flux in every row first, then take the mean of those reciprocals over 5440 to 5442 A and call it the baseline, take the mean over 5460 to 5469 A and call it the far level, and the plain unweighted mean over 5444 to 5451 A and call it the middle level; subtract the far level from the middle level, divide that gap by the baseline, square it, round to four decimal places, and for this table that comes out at 0.0000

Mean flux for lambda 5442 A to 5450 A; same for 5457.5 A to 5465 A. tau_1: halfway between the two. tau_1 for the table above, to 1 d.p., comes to 11.6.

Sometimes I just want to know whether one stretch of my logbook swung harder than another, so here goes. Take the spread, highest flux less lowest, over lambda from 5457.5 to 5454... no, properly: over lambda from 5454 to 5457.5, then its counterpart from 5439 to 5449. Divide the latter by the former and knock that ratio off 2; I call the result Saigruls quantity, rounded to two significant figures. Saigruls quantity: -1.0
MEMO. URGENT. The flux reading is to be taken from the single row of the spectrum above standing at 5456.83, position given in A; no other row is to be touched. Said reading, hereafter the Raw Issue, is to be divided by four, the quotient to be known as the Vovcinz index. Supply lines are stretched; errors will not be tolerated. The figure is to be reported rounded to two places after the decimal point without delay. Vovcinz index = 2.75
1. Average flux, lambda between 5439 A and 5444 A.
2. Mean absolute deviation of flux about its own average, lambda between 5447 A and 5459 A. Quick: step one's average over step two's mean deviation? 56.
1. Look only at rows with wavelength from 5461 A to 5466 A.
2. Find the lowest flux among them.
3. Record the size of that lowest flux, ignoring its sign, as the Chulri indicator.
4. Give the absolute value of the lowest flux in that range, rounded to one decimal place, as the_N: 11.6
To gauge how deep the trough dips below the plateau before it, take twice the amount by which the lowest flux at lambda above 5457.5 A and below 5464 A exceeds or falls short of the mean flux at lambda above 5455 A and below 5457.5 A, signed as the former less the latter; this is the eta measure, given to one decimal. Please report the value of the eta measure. 0.5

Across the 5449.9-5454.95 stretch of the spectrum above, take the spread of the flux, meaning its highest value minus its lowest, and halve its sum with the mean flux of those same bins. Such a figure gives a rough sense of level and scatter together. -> 5.61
